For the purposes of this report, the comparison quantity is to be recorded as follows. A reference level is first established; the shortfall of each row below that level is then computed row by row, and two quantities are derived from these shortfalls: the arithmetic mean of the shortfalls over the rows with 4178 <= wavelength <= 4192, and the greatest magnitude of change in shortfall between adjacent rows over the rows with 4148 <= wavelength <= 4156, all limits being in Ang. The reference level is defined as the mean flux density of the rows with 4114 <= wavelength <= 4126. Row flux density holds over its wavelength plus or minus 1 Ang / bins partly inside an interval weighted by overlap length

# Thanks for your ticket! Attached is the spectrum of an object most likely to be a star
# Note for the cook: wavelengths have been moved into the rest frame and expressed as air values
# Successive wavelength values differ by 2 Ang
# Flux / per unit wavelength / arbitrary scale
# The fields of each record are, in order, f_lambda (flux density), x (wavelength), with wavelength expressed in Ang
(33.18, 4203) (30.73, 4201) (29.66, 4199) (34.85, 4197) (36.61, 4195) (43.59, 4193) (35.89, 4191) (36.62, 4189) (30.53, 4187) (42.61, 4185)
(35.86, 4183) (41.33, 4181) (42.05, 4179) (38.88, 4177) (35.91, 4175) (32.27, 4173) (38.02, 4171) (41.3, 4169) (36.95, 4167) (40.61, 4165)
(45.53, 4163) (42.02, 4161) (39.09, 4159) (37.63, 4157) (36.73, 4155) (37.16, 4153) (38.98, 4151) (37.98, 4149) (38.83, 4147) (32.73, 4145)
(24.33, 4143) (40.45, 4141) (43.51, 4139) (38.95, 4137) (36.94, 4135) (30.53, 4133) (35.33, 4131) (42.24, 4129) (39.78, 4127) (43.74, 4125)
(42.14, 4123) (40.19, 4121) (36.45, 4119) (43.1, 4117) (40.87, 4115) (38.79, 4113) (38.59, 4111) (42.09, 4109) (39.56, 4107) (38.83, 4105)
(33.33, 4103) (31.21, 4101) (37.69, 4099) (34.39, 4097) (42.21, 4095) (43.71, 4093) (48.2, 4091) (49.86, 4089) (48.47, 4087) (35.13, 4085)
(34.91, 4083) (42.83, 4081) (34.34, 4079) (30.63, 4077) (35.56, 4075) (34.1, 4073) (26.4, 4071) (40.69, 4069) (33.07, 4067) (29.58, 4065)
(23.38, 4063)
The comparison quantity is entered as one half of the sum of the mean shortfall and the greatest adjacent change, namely 3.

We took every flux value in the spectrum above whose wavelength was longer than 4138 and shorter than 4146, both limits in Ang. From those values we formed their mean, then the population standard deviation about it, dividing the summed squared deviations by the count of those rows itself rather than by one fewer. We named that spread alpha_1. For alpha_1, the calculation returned 7.4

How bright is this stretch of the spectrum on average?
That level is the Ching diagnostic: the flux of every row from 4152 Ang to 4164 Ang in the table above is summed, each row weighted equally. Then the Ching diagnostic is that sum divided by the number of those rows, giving 39.7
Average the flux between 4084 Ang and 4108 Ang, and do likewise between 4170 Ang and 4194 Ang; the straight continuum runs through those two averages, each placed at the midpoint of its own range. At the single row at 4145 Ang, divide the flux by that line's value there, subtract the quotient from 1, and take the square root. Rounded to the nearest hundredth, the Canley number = 0.40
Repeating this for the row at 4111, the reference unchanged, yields 0.17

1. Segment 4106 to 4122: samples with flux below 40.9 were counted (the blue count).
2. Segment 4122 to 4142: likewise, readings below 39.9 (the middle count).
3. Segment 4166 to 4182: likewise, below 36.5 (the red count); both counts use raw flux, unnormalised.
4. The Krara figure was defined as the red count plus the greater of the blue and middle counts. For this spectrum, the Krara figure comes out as 8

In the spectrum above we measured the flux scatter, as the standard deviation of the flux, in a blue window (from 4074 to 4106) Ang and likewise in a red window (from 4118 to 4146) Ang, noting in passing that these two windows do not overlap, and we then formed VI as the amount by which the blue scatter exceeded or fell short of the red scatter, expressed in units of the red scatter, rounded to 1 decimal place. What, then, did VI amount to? 0.1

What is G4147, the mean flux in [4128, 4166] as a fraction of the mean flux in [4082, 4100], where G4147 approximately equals 0.91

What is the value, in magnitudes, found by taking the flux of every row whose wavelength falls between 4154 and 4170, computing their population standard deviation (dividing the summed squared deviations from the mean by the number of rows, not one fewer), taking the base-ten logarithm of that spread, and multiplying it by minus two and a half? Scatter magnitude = -1.1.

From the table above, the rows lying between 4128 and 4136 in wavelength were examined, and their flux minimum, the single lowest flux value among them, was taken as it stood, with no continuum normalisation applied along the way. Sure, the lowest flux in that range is 30.53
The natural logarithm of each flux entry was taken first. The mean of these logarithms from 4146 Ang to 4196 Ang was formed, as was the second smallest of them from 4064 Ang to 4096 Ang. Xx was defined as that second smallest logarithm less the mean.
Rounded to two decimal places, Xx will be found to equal -0.26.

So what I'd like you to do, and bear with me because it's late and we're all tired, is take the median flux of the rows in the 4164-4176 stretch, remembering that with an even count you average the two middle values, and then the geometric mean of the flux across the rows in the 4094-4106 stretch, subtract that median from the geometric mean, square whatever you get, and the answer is 1.9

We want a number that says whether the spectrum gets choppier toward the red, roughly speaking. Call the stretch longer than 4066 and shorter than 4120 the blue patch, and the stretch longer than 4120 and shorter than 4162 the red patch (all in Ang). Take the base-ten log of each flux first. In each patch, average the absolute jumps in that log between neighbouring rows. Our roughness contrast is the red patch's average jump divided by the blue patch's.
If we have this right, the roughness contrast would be 0.87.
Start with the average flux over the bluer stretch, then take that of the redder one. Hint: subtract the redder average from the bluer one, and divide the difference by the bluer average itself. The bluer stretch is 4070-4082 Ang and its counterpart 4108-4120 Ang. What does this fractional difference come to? -0.18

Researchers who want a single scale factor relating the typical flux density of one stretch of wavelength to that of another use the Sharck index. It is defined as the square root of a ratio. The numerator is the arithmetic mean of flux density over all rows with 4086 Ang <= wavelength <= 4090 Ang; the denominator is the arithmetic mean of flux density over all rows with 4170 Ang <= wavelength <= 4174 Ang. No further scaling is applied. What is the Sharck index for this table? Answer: 1.18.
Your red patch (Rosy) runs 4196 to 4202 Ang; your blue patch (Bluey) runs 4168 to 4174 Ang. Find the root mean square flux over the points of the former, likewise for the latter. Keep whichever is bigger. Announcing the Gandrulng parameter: 37.4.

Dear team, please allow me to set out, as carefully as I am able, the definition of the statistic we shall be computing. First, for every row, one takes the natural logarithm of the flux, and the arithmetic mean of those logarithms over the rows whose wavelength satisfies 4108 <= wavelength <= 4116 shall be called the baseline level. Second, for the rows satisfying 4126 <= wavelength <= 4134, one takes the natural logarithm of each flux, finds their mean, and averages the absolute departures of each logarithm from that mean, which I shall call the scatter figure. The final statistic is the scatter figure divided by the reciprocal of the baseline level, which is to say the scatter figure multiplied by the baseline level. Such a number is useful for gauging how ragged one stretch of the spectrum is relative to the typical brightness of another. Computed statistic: 0.41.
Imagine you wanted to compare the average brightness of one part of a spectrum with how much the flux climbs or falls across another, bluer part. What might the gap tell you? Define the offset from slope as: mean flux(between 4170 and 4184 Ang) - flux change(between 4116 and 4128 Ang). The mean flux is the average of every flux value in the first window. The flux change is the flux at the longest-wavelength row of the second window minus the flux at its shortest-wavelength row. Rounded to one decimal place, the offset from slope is 41.1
